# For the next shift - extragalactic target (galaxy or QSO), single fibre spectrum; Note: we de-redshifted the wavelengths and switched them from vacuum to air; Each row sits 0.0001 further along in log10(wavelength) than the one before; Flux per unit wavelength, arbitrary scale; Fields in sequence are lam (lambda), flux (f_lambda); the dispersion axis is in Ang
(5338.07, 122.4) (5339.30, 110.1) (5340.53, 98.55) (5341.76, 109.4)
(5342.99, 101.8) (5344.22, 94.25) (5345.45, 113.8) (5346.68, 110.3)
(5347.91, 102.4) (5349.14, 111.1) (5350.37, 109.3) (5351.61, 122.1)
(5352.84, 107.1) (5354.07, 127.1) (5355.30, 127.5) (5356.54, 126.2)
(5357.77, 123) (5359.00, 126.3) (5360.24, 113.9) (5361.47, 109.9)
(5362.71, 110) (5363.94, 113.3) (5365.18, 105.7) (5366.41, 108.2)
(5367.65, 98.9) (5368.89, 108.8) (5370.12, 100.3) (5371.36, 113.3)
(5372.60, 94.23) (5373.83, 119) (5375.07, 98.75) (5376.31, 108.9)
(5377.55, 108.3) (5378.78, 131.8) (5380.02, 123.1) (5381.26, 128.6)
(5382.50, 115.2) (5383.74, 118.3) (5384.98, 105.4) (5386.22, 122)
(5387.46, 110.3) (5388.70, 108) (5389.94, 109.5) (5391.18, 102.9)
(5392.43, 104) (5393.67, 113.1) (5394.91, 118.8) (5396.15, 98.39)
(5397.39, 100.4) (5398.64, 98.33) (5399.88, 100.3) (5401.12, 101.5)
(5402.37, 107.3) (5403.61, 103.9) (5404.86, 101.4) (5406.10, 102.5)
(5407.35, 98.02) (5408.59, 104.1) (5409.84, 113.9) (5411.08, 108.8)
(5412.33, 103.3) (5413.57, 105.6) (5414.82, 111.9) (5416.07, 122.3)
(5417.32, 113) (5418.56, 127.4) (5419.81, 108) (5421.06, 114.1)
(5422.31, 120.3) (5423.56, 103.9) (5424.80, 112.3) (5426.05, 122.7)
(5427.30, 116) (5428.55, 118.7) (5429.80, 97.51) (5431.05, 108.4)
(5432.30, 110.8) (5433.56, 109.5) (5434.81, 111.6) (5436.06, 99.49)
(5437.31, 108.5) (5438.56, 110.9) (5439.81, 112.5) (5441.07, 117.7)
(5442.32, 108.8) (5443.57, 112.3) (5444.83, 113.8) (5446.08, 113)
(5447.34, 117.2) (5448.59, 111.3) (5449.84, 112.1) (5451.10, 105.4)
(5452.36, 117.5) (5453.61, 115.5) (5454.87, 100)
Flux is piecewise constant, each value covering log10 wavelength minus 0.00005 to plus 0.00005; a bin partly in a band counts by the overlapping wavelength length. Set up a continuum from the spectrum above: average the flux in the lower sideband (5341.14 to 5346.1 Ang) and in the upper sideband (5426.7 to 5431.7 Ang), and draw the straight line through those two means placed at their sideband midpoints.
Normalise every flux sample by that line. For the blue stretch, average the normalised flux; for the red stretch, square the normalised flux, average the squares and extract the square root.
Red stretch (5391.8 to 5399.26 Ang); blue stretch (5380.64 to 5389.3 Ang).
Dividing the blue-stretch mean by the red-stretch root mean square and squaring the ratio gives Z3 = 1.2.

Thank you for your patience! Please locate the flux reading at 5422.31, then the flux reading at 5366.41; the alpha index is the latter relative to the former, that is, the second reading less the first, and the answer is -12.1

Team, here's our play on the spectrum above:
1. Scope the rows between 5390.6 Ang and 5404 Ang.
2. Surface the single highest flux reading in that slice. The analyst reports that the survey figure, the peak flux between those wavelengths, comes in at 118.8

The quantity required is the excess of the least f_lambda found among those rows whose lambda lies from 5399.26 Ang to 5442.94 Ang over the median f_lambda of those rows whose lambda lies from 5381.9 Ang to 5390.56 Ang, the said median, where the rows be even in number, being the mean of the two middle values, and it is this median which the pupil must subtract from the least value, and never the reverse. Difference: -12.8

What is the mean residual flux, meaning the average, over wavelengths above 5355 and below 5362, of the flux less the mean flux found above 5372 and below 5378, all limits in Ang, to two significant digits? 15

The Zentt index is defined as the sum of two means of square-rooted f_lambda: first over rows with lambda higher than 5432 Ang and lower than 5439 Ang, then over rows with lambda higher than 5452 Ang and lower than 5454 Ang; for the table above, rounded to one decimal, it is 21.2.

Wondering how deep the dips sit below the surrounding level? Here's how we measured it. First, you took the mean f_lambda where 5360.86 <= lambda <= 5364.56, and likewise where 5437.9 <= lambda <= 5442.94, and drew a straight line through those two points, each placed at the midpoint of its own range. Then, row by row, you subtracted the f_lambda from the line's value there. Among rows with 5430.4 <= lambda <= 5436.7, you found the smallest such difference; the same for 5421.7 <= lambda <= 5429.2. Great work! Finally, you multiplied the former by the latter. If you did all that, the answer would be -8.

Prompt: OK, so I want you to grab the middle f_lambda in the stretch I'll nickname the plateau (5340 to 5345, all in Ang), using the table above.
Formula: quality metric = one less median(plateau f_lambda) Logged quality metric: -99.2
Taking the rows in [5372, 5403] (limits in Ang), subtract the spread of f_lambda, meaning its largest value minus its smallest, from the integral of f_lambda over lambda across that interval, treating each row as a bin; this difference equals 3369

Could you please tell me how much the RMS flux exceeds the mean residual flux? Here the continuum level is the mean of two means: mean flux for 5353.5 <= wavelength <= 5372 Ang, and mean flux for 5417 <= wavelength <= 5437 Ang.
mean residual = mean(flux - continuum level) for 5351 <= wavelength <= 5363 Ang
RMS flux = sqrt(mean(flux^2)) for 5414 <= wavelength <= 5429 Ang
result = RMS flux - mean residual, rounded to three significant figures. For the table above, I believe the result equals 110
